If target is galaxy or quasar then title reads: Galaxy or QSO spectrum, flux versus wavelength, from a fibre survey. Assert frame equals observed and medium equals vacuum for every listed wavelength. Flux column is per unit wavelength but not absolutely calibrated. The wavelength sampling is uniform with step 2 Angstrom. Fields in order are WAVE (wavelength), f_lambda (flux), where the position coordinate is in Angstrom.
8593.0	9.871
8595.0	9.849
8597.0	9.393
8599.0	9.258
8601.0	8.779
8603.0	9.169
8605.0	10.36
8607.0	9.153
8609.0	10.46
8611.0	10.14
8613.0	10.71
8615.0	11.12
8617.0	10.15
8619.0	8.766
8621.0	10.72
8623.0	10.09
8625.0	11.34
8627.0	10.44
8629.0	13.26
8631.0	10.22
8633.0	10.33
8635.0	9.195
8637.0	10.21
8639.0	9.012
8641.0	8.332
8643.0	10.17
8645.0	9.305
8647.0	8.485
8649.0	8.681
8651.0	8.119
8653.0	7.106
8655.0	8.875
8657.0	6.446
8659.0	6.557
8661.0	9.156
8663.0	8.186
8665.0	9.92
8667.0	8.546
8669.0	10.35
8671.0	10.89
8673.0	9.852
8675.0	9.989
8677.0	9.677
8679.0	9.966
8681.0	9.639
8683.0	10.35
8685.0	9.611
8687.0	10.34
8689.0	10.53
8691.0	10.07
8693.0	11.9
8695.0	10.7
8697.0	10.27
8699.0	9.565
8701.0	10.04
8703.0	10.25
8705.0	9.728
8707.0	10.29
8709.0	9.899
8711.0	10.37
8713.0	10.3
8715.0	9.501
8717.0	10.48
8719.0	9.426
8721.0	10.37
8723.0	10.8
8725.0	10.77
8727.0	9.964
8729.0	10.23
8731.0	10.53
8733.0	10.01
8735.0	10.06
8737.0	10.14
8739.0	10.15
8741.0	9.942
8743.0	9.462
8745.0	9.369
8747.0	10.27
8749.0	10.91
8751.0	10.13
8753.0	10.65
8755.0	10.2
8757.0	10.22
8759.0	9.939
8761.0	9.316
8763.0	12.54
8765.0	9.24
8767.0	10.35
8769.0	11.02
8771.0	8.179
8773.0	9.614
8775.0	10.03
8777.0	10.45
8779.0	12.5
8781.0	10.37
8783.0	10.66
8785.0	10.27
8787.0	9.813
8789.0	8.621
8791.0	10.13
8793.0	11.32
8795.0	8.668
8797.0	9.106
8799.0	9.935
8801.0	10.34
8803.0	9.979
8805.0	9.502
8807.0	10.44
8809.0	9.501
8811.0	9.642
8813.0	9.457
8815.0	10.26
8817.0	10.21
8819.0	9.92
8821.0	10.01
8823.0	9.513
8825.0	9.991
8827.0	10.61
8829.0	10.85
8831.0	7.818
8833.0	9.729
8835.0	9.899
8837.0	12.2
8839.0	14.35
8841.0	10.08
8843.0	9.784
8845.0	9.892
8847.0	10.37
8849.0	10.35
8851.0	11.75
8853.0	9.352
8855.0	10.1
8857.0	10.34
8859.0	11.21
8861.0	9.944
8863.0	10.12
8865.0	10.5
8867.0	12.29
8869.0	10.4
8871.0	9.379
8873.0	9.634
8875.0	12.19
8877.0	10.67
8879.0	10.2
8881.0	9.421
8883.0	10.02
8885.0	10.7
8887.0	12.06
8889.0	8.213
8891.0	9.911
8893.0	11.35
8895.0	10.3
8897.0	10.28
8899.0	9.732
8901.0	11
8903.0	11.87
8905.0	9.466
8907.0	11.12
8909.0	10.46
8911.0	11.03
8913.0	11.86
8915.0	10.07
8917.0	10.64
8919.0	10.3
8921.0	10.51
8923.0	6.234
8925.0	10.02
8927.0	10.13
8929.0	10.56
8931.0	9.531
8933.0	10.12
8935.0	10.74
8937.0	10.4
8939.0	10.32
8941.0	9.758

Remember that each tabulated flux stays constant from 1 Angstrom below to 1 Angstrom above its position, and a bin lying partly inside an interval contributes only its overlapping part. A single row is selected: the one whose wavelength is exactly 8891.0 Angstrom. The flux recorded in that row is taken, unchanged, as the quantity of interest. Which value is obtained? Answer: 9.911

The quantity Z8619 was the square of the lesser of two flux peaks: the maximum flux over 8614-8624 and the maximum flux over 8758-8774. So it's 124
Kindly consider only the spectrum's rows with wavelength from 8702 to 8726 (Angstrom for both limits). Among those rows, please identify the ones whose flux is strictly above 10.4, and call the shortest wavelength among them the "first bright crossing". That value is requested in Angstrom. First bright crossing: 8717.0 Angstrom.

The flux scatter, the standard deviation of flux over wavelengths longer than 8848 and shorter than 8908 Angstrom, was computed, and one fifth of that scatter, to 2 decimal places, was 0.19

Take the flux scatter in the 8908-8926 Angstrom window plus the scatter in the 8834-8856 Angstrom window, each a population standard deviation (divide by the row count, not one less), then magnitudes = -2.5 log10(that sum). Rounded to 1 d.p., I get -1.1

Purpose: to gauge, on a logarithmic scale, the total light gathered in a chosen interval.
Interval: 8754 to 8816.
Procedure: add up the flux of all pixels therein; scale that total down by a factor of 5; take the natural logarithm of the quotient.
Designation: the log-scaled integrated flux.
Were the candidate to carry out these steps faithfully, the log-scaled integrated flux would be 4.1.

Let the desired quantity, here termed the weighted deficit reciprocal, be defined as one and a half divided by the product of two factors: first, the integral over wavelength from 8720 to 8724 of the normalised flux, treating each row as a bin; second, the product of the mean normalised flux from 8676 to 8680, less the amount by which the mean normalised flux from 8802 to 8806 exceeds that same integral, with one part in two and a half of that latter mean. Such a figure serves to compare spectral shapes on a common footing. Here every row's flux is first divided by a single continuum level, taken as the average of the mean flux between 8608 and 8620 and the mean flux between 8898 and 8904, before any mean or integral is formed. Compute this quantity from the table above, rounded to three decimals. 0.251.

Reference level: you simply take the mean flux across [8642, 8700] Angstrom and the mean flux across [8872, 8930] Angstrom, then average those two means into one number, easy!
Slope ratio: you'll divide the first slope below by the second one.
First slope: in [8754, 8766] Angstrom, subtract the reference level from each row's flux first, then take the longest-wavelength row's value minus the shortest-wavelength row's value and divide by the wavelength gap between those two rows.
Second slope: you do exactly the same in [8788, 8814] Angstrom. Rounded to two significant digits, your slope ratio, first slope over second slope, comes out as -2.8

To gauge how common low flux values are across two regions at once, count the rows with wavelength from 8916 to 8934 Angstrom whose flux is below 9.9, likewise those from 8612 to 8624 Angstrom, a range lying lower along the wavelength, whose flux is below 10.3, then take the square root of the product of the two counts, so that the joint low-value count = 2.4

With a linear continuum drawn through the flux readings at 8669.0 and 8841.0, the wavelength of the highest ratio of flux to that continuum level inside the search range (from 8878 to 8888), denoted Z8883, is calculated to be 8887.0 Angstrom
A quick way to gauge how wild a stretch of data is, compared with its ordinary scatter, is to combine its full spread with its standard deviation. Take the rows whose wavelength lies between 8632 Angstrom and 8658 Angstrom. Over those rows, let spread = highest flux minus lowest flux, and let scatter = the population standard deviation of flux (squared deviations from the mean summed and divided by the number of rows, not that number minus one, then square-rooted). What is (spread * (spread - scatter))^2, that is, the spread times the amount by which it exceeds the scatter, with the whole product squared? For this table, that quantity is 117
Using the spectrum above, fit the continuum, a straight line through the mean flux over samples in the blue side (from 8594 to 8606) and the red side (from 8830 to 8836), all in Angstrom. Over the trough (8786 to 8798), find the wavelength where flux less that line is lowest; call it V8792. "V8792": 8789.0 Angstrom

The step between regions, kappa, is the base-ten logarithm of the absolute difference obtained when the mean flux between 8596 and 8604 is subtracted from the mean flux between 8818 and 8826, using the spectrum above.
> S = -0.15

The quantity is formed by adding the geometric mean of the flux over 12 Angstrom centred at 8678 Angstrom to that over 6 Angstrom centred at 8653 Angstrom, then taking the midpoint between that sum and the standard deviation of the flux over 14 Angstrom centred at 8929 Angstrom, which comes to 9.7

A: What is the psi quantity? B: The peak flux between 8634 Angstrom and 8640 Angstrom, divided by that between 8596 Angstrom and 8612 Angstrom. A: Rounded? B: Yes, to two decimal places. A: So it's 0.98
